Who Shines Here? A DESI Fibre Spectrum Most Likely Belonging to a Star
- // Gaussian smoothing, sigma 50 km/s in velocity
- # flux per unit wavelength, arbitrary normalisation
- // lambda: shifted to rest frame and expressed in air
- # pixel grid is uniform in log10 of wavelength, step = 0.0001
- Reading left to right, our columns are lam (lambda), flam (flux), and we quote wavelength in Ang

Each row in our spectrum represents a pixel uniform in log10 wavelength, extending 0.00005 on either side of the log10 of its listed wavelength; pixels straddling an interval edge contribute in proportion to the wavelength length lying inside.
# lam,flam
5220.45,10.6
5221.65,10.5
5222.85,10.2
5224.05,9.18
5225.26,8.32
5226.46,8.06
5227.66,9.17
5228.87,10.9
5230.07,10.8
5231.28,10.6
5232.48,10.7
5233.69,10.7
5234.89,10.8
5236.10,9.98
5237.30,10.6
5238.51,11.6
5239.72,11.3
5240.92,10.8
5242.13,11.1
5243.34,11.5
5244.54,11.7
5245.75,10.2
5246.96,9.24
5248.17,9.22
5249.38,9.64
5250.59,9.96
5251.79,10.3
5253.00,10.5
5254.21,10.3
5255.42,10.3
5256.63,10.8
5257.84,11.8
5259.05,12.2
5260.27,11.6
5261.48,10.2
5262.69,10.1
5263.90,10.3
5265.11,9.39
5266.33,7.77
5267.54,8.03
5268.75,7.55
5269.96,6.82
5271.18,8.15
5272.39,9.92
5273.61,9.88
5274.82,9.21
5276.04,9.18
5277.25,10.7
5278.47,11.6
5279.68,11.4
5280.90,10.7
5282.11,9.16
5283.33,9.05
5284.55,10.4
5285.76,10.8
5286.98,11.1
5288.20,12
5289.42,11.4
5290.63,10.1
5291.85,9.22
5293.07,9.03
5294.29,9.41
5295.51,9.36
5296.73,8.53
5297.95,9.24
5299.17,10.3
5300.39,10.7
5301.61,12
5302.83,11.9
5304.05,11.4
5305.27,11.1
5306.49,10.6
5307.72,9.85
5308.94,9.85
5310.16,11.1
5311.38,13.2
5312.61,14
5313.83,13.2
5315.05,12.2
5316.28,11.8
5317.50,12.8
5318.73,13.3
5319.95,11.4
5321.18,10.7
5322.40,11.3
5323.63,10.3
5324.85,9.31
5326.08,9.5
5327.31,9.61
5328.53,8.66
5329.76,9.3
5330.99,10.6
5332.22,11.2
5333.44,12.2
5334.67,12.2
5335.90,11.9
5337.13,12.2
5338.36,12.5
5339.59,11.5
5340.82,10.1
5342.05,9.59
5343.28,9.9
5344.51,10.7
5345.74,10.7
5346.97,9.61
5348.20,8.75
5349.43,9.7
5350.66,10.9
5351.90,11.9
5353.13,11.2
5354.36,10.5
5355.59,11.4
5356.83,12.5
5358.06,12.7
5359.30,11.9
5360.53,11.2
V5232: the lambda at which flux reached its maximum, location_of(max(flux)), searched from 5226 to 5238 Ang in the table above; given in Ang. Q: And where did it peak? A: 5228.87 Ang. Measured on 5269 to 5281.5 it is 5278.47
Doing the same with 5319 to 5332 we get 5319.95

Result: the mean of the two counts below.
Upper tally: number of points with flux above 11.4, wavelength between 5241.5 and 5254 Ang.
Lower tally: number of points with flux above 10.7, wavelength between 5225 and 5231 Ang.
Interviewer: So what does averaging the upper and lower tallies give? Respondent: 2.0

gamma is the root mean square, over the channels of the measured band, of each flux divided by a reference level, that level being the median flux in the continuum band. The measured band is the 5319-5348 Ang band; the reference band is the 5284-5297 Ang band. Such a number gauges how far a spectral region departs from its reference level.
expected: 1.06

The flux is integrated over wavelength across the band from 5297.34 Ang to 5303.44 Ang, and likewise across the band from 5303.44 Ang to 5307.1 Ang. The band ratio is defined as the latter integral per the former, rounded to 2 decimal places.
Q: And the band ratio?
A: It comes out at 0.61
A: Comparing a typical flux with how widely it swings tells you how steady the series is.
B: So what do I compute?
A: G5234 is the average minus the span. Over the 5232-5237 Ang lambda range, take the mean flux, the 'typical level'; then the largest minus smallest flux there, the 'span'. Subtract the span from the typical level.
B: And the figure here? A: 9.73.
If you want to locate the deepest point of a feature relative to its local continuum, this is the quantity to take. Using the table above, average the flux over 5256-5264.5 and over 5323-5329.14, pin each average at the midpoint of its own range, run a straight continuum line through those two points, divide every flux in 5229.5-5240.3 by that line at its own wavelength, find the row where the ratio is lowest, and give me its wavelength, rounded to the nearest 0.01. 5236.10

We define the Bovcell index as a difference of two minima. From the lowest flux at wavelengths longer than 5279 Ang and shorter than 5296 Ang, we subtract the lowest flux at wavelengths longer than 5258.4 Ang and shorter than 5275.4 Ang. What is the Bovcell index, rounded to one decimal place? 2.2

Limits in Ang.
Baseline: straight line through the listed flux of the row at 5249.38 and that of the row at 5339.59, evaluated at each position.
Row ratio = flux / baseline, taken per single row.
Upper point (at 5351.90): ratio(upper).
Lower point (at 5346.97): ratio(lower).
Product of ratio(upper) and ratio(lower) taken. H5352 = 0.83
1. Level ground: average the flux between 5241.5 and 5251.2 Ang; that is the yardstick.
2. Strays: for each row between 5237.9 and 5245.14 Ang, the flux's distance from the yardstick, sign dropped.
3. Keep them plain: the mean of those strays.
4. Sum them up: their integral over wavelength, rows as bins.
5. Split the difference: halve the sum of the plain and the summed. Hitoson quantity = 4.2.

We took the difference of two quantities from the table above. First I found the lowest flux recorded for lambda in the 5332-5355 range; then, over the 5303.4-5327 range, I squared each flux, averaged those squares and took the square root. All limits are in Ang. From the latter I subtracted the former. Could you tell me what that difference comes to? 2.75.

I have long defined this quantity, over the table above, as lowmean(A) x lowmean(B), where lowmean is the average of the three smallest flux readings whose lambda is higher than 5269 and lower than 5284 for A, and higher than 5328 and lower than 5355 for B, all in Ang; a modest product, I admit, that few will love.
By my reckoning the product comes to 71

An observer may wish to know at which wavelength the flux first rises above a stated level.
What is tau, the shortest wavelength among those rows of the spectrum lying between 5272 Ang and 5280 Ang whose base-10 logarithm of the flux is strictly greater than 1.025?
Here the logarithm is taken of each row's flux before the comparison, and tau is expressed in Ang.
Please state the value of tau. 5277.25 Ang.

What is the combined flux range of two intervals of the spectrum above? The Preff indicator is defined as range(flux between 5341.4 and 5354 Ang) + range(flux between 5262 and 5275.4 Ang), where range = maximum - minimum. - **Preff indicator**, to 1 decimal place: 6.6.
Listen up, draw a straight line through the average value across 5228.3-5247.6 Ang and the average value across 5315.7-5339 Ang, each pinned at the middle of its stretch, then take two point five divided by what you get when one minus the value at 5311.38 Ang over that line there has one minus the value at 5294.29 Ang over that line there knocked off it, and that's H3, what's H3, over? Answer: -7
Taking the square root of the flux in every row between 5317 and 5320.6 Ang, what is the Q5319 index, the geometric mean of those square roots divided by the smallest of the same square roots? 1.05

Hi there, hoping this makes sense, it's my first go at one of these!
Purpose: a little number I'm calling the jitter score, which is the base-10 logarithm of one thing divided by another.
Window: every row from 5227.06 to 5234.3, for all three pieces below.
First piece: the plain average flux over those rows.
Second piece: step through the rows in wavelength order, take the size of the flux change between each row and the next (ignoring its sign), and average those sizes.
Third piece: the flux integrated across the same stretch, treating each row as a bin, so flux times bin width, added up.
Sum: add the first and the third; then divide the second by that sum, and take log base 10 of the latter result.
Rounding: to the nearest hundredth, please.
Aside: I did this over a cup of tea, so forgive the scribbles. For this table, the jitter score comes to -2.31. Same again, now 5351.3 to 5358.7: -2.14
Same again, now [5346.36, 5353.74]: -1.96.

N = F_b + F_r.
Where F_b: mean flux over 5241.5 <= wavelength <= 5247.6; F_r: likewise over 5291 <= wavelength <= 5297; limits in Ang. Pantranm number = 20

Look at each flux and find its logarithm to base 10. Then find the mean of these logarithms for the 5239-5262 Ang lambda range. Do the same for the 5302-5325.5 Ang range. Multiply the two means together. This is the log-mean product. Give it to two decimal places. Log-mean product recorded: 1.09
